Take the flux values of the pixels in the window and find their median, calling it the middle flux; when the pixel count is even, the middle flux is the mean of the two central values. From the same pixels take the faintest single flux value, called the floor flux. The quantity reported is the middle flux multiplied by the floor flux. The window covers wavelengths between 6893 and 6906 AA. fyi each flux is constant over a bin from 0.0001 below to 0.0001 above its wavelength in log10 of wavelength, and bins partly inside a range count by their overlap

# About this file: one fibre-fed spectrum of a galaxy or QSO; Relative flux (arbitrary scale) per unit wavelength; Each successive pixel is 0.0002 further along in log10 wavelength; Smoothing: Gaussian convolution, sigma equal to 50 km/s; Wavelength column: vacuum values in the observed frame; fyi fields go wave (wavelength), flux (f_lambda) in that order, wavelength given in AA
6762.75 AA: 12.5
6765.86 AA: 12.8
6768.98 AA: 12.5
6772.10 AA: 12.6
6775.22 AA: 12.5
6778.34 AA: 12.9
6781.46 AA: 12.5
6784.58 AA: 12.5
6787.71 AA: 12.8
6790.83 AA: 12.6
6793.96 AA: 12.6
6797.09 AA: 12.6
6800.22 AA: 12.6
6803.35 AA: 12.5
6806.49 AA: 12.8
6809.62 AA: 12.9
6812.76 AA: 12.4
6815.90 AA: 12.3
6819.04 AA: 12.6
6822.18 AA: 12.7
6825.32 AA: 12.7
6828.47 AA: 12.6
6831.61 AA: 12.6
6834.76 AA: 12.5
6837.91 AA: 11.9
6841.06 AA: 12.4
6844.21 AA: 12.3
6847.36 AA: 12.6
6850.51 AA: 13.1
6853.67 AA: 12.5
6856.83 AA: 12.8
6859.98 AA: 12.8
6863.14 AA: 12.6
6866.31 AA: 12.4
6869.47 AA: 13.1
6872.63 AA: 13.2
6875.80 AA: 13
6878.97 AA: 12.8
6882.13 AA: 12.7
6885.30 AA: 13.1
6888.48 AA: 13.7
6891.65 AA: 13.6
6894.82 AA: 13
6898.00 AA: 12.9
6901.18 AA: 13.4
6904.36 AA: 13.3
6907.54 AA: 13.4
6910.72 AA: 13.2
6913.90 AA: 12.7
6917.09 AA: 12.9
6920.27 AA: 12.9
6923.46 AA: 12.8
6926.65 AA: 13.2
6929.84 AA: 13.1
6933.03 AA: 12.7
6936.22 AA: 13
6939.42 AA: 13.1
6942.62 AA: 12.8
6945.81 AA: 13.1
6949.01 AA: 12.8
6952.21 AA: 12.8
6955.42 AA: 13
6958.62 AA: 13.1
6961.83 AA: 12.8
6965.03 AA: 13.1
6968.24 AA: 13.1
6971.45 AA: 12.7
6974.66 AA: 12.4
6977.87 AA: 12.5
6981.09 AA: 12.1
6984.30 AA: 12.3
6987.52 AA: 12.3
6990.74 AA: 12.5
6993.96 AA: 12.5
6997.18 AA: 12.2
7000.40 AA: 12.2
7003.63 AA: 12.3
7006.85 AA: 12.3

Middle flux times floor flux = 170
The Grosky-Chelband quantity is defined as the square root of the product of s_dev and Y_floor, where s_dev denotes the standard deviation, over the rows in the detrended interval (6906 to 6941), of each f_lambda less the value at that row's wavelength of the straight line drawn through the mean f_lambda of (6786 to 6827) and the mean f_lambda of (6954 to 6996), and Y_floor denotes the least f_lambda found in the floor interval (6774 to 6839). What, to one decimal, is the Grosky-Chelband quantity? 1.6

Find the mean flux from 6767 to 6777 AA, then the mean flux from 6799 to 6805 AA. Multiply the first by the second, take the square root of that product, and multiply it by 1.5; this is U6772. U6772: 18.8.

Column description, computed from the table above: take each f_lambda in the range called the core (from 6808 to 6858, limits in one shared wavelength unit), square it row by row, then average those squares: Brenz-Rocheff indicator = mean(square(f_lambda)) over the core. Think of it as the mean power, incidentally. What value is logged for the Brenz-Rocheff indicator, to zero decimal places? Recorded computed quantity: 158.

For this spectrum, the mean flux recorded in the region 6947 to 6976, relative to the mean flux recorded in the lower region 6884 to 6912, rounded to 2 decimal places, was 0.97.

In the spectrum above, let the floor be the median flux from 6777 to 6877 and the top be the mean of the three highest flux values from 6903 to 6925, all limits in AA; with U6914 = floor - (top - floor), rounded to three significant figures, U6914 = 11.9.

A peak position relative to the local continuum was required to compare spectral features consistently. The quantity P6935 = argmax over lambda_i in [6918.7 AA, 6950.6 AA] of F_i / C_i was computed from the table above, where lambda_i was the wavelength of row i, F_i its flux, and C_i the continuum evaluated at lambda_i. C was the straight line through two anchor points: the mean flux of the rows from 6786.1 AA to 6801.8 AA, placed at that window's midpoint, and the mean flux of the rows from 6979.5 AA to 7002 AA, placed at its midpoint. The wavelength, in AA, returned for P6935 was 6926.65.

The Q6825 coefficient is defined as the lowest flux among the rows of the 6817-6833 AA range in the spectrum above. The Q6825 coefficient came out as 12.6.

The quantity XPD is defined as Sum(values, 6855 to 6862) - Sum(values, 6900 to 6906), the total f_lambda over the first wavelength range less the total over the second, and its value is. -1.1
